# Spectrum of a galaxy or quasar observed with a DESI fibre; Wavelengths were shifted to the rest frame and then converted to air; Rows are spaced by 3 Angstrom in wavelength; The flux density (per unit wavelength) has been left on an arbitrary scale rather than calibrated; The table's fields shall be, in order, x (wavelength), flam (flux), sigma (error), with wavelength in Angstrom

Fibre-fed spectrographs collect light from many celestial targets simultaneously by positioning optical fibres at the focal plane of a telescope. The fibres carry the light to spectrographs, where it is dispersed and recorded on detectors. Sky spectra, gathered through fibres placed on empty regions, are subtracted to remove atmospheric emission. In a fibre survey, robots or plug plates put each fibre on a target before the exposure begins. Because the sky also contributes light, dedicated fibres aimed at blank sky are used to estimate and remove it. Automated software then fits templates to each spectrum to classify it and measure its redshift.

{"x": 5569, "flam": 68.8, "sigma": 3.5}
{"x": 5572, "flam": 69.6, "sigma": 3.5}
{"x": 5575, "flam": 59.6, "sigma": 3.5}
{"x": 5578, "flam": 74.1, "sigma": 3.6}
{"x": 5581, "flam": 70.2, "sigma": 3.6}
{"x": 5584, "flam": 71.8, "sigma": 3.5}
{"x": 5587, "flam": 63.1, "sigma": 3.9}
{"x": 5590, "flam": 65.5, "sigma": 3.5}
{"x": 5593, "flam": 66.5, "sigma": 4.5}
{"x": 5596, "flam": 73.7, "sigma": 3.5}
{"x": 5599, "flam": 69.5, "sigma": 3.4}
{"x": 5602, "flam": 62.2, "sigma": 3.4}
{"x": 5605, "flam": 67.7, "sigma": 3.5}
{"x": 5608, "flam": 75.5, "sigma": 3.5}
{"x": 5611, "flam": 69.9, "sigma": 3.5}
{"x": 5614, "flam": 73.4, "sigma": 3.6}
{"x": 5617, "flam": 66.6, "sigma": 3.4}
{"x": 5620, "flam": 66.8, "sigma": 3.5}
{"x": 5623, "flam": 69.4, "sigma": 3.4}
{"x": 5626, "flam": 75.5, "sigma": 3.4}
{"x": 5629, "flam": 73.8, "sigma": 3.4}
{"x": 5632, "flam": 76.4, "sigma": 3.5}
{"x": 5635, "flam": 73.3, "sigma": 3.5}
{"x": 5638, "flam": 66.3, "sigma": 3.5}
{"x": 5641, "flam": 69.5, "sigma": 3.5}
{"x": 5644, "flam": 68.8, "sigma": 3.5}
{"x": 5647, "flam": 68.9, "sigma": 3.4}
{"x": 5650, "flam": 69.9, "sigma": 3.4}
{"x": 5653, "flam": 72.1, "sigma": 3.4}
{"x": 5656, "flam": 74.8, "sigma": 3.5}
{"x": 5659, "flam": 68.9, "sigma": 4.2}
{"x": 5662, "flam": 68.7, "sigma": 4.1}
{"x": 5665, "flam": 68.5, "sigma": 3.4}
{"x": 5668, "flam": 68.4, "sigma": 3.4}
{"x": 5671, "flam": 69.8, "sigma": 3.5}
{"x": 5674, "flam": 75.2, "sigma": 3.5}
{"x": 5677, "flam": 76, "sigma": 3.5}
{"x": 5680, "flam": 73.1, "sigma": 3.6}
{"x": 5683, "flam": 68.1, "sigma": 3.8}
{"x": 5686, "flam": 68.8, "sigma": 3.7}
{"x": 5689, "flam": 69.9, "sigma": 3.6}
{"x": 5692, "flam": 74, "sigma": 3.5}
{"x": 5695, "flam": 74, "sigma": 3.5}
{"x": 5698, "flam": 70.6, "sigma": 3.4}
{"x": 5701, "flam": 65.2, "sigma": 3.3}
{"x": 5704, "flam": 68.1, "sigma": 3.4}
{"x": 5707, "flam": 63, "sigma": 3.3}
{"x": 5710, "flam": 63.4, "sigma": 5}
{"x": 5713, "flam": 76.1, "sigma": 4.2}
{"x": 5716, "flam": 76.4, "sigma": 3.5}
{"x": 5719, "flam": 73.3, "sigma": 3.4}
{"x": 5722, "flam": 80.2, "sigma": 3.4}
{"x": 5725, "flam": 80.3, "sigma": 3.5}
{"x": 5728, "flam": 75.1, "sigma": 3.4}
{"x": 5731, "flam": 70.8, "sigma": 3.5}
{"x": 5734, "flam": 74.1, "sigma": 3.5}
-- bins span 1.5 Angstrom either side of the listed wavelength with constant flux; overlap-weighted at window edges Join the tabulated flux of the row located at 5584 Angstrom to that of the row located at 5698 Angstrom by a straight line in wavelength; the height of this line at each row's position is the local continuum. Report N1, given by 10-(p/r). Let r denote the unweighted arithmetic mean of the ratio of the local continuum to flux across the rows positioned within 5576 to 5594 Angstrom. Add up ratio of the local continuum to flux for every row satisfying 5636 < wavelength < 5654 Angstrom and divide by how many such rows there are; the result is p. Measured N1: 9.02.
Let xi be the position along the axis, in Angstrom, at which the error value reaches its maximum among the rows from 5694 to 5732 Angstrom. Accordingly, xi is 5710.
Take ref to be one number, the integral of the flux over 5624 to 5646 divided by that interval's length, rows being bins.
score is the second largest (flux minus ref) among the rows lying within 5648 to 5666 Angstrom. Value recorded 0.3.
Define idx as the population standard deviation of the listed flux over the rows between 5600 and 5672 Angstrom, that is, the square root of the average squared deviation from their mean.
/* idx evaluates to 3.4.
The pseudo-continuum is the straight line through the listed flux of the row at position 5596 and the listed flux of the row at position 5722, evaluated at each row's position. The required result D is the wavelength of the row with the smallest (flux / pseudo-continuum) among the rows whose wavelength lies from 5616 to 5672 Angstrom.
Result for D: 5638 Angstrom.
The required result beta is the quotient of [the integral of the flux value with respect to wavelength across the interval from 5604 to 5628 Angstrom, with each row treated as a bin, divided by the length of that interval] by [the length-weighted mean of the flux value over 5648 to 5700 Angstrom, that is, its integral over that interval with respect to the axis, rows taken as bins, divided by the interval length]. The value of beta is 0.99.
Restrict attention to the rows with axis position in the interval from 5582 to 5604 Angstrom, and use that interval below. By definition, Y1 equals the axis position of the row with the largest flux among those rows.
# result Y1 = 5596 Angstrom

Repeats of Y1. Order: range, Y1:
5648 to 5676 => 5674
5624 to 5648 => 5632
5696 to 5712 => 5698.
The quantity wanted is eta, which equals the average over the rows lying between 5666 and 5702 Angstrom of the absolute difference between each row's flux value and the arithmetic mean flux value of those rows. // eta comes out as 2.8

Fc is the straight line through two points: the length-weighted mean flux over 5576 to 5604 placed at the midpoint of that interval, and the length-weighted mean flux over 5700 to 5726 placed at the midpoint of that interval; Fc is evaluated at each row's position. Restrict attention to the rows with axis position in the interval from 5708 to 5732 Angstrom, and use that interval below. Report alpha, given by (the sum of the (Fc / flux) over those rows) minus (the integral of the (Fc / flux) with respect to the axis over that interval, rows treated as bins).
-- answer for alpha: -16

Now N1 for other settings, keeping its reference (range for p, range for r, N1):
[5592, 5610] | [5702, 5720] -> 8.97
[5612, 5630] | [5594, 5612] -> 9.02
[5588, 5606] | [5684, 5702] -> 8.94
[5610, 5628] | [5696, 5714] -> 9.03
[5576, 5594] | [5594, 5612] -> 8.98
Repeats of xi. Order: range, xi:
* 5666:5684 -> 5683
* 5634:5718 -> 5710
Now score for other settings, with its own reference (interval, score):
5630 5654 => 1.5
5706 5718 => 4.3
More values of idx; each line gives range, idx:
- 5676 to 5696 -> 2.8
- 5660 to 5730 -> 4.7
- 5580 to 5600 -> 3.5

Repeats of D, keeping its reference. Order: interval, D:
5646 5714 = 5707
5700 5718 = 5707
